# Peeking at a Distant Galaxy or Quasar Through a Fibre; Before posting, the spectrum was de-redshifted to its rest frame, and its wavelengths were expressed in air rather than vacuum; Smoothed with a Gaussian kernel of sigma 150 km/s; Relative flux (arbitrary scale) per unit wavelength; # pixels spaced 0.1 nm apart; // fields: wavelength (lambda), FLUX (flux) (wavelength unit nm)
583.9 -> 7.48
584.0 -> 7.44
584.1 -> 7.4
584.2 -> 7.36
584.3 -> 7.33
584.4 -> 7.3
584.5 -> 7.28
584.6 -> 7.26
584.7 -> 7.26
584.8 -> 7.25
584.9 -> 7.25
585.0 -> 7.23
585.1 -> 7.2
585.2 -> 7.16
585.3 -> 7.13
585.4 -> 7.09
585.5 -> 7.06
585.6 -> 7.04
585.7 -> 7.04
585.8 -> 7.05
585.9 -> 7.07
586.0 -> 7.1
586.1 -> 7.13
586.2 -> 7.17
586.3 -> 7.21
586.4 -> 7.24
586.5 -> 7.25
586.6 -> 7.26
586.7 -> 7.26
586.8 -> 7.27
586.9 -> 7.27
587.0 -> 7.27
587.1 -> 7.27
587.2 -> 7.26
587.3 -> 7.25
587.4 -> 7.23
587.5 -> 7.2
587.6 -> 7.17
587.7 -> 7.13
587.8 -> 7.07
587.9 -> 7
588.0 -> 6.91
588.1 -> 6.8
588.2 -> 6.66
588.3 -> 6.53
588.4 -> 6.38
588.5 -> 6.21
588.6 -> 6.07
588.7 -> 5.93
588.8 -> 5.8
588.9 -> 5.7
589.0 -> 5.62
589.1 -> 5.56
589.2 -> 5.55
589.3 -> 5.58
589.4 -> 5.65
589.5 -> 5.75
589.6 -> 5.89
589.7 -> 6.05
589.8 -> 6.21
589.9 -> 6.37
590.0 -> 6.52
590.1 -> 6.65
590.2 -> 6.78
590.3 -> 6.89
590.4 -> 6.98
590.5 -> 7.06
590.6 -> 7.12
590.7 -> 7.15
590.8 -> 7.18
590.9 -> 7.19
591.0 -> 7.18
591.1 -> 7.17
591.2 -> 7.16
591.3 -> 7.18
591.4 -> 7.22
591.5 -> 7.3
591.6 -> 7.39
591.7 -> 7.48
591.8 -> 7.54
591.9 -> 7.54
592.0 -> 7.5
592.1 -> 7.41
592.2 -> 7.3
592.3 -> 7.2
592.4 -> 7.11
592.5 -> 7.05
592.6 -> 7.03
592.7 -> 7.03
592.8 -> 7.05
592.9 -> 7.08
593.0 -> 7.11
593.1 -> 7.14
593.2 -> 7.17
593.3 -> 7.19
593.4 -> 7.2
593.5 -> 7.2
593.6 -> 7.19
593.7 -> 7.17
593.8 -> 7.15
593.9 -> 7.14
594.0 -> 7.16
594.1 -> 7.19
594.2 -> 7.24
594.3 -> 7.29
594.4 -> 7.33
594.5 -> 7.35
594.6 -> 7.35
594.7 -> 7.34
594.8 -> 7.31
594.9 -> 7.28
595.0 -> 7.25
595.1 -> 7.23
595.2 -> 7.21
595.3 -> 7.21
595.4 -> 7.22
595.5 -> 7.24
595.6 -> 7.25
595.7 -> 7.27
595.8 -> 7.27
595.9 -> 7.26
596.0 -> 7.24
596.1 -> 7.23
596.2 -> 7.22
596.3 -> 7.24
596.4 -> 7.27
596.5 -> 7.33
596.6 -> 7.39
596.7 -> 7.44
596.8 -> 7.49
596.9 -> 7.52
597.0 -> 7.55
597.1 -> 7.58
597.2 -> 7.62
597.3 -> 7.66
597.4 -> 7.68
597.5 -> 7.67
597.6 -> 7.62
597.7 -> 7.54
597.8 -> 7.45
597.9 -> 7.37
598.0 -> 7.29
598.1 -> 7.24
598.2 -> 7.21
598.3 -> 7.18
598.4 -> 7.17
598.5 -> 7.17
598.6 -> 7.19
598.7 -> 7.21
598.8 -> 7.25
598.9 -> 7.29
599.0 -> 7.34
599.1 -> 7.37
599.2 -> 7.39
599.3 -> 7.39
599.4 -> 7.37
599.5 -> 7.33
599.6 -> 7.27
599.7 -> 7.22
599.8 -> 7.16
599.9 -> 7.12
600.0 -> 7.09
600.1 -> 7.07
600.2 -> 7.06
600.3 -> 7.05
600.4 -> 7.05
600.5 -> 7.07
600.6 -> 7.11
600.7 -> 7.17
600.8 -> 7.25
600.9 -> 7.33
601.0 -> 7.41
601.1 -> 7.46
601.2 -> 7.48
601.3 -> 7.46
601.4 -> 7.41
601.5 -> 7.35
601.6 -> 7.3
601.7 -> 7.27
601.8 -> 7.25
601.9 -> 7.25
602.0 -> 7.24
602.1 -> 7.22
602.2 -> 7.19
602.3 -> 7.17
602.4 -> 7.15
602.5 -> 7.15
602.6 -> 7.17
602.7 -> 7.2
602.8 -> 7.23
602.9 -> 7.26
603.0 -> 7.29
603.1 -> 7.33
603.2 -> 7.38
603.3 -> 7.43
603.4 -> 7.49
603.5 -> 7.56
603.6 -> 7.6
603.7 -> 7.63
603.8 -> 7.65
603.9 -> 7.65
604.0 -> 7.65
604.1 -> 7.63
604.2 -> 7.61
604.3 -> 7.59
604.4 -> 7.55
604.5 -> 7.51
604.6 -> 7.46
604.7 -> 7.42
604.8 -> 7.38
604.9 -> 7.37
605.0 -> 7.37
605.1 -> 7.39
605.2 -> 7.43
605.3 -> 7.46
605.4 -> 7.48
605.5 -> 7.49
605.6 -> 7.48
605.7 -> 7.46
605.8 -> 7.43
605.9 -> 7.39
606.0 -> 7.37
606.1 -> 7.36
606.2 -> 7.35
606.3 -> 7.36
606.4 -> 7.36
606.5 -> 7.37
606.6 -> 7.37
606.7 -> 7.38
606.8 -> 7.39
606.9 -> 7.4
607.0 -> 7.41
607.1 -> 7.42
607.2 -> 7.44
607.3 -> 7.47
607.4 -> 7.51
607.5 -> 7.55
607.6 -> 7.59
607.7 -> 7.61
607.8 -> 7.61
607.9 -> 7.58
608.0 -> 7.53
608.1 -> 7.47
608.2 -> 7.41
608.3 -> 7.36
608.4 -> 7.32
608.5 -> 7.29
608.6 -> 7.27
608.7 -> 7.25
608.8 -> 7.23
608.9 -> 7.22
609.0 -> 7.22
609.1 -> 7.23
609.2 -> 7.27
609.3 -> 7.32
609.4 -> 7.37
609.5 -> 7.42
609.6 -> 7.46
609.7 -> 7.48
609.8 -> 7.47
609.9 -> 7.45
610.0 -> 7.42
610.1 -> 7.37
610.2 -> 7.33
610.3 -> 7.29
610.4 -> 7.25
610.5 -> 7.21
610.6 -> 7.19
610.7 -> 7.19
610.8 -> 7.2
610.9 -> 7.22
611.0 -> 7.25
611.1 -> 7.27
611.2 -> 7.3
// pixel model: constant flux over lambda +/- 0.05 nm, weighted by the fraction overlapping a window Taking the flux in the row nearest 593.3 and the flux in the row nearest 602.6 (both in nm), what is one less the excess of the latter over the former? 1.0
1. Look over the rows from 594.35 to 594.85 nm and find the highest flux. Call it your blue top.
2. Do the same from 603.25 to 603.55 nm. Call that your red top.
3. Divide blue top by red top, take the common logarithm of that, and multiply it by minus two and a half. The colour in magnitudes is 0.031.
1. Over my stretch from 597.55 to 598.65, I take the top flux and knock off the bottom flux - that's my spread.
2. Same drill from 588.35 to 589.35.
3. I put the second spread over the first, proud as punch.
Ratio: 1.8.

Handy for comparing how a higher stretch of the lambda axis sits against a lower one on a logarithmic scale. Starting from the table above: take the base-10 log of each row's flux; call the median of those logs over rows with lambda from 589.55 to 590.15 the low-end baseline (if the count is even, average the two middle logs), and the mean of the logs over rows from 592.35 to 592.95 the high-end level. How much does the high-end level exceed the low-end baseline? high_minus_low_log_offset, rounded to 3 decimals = 0.050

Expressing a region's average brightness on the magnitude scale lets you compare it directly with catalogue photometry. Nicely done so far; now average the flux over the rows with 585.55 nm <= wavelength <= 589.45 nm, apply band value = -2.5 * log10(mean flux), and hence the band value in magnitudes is -2.07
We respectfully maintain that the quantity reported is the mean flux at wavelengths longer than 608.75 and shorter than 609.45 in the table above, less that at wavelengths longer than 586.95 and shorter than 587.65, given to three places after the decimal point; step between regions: 0.030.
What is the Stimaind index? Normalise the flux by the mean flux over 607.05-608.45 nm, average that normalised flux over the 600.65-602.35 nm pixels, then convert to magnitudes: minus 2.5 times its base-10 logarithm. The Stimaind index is 0.027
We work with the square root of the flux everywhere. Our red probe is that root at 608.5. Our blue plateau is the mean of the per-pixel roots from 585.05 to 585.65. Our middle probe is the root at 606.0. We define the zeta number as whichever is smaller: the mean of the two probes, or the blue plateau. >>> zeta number 2.667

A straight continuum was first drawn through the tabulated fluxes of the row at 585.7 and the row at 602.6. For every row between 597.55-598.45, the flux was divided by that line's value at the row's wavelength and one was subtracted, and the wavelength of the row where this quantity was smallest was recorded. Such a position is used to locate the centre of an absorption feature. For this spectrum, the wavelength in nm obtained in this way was 598.4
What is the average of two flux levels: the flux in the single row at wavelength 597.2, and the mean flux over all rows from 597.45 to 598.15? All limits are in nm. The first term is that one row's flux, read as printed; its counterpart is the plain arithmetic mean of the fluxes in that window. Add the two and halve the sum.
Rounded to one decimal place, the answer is 7.5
